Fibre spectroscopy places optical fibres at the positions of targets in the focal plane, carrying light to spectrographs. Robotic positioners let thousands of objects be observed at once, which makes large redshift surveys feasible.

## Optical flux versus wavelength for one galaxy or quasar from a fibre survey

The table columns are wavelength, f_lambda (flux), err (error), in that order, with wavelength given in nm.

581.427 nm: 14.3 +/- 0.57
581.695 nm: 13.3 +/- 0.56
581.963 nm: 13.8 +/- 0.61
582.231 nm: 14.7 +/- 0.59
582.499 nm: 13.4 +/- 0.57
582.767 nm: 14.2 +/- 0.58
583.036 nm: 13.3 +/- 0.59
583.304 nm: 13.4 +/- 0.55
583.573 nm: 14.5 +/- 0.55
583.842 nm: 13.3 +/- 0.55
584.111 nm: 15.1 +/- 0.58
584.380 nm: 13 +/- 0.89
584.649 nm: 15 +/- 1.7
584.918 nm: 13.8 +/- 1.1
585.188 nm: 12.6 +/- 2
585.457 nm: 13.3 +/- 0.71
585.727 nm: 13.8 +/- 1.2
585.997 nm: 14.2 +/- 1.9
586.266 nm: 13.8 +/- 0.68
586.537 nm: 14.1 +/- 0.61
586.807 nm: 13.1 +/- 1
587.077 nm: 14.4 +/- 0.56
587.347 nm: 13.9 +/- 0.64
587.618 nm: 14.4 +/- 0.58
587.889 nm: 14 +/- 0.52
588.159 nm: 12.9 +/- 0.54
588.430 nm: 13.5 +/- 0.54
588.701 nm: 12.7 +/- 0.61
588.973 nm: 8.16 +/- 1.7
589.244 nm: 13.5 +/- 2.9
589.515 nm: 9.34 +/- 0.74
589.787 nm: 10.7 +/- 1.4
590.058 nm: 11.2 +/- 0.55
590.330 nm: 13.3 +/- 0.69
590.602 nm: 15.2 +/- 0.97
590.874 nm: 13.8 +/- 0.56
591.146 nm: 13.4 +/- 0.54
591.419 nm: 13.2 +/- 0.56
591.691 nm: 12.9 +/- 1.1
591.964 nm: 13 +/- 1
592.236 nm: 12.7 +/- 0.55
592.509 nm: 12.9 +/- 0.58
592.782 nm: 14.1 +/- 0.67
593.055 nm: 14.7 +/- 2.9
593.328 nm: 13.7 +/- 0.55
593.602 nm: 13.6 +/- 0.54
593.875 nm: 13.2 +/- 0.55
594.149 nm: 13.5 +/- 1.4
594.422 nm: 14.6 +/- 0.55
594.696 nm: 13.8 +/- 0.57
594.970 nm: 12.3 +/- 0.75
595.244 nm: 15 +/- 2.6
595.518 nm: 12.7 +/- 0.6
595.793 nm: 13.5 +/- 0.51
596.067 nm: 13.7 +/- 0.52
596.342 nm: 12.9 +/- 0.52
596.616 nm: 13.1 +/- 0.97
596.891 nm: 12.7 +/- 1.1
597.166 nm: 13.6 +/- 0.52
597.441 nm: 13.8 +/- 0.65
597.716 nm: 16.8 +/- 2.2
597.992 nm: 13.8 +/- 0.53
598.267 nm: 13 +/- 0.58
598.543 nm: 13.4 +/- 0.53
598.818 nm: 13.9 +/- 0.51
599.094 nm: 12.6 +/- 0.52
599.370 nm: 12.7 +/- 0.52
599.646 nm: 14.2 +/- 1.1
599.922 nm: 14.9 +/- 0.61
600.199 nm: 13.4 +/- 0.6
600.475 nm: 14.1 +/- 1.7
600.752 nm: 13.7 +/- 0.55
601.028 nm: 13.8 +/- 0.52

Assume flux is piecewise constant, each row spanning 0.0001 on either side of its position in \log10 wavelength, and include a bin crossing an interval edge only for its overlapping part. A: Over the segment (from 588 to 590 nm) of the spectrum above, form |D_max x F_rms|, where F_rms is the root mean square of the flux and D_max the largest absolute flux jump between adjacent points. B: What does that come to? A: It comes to 63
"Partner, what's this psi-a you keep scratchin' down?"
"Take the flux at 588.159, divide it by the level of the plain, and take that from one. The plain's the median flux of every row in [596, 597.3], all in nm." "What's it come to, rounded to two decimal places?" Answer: 0.02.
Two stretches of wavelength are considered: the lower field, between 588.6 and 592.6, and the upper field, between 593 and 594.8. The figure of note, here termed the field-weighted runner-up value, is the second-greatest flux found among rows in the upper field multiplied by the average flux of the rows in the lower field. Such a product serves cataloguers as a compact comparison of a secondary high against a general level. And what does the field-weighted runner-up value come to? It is 181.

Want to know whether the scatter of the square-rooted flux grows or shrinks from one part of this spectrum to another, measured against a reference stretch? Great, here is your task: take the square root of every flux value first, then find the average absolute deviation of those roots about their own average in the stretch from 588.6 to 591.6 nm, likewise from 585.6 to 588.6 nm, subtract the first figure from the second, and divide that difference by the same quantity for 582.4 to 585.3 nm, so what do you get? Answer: -2.28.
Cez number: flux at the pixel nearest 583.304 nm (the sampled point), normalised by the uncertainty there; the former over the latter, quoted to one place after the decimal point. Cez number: 24.4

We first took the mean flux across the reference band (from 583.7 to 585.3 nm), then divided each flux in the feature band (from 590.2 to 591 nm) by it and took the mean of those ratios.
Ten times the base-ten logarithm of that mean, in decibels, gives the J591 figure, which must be 0.1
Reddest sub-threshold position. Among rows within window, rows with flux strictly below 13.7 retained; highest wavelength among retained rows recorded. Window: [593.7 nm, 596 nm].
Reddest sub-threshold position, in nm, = 595.793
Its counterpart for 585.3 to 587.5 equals 586.807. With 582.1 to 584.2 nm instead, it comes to 583.842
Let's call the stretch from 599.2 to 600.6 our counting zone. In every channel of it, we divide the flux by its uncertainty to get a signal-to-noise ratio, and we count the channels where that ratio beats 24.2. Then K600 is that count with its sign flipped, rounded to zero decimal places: -2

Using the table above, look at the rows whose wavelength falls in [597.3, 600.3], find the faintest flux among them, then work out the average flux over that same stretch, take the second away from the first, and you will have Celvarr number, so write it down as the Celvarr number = -1.3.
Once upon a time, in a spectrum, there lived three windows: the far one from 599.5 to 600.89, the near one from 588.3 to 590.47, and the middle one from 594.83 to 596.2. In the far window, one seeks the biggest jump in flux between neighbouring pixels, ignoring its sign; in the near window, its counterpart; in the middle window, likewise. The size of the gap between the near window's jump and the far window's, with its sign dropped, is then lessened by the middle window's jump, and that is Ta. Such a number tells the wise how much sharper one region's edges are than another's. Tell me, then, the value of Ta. 1.1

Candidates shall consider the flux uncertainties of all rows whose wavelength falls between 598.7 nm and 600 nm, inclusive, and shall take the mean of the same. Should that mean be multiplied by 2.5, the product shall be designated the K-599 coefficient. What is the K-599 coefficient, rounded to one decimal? 1.6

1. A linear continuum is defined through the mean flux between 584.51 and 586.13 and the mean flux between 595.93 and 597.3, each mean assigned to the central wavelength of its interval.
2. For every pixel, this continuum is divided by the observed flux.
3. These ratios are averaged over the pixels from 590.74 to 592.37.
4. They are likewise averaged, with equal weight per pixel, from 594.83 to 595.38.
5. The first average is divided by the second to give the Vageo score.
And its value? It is 1.04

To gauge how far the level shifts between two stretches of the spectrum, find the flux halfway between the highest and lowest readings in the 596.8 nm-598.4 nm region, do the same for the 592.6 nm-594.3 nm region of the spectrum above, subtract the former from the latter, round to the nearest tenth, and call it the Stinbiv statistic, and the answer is -0.8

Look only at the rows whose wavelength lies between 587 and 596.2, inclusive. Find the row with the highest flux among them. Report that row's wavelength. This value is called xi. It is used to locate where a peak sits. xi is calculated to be 590.602 nm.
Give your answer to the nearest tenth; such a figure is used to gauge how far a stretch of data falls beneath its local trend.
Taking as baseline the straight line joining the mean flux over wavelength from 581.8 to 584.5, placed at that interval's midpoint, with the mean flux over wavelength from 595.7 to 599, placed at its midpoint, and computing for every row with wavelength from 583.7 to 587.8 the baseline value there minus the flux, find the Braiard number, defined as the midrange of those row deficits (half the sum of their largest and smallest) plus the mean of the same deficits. 0.0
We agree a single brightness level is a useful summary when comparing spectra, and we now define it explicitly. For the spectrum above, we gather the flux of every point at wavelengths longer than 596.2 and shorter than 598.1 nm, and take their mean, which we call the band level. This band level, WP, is 13.8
